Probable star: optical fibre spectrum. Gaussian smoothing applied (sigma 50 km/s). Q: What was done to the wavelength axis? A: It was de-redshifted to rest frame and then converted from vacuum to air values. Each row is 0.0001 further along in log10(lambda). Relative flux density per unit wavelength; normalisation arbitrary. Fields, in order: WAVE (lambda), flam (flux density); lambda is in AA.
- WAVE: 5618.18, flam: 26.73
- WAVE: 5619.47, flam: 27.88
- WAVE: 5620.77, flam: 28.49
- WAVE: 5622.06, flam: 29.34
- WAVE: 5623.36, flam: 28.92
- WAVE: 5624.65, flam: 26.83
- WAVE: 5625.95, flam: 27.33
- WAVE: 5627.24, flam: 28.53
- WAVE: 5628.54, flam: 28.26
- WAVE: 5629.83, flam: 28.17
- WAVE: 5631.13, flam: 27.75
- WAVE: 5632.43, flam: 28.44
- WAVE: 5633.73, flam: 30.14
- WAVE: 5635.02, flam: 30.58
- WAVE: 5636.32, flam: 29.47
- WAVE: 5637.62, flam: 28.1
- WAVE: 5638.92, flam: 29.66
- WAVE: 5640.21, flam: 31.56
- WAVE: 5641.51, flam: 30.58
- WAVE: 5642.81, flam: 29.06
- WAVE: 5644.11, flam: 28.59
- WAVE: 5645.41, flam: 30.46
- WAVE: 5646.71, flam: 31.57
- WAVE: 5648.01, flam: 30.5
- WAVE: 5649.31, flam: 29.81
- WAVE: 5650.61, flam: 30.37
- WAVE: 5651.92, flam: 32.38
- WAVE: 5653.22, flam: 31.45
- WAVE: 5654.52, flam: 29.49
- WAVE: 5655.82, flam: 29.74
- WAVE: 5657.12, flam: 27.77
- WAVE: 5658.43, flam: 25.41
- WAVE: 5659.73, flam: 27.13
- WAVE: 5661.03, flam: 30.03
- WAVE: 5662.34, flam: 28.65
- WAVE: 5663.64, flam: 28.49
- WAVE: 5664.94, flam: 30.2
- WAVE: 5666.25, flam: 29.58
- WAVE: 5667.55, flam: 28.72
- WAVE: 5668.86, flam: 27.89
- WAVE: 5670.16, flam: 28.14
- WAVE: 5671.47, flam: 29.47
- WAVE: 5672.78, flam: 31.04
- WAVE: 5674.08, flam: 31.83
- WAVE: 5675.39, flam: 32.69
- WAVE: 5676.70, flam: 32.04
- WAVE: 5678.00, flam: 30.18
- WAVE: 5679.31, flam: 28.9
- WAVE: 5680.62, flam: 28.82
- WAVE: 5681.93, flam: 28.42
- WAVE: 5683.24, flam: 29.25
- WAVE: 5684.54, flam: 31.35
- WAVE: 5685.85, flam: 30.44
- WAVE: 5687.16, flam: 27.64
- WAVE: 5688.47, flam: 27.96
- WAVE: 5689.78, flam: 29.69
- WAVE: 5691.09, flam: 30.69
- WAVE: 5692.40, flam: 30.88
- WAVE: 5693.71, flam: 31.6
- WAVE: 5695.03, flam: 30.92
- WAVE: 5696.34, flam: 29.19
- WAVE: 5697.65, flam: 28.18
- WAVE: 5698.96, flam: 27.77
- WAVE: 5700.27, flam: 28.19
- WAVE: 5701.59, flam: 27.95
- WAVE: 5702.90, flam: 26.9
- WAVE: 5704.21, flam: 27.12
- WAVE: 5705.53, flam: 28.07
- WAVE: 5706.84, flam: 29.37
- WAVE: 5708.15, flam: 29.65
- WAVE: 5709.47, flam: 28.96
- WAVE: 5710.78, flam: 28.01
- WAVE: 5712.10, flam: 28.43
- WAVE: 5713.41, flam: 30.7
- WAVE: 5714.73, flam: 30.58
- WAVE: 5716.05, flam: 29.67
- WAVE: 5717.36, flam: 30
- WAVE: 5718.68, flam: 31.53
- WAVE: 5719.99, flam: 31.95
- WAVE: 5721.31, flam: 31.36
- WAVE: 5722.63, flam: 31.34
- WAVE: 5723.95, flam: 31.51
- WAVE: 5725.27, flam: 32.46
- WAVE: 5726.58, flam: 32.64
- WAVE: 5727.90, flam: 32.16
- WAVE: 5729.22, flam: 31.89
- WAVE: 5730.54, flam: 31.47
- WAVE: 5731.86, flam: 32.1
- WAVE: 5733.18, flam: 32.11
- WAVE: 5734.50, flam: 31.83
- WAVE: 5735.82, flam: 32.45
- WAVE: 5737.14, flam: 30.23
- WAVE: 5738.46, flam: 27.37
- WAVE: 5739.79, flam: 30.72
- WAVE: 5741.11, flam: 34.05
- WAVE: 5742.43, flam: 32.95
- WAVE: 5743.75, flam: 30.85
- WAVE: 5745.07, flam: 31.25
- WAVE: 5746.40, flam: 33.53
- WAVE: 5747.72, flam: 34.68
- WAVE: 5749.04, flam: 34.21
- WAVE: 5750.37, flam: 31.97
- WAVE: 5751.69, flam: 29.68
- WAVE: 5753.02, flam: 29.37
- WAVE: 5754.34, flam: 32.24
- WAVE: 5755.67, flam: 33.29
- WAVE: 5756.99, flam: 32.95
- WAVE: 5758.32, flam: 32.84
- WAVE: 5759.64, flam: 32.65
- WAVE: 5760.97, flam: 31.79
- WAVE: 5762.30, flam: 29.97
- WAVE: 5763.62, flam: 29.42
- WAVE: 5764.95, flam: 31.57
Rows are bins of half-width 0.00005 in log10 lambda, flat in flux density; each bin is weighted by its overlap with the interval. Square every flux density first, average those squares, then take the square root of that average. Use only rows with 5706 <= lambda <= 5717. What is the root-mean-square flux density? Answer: 29.4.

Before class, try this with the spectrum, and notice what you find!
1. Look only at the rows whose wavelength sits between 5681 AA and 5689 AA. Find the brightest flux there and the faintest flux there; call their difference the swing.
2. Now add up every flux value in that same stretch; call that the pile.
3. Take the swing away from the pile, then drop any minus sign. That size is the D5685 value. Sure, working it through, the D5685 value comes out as 171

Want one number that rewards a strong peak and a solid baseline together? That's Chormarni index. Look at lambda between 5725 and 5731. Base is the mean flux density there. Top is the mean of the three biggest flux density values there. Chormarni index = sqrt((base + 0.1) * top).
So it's 32.3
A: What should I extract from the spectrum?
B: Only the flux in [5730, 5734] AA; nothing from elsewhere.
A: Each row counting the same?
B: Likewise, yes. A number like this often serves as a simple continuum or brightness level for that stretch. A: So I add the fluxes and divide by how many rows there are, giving 31.9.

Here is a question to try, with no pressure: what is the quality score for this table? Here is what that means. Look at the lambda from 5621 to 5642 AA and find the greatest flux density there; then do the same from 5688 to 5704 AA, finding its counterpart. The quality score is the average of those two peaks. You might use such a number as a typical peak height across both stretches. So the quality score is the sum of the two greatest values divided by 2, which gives 31.6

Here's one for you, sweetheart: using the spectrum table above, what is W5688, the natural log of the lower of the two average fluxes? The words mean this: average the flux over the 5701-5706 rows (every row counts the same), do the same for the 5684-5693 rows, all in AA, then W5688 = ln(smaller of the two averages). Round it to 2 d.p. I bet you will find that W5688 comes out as 3.31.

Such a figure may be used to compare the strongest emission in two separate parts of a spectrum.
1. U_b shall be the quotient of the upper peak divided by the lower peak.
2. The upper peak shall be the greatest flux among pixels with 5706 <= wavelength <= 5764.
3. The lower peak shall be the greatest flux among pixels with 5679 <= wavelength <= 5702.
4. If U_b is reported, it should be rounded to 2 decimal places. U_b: 1.10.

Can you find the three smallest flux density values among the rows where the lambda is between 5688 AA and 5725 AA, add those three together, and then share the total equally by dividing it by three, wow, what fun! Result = 27.3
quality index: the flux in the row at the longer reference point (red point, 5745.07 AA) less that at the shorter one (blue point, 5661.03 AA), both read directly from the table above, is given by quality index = 1.2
